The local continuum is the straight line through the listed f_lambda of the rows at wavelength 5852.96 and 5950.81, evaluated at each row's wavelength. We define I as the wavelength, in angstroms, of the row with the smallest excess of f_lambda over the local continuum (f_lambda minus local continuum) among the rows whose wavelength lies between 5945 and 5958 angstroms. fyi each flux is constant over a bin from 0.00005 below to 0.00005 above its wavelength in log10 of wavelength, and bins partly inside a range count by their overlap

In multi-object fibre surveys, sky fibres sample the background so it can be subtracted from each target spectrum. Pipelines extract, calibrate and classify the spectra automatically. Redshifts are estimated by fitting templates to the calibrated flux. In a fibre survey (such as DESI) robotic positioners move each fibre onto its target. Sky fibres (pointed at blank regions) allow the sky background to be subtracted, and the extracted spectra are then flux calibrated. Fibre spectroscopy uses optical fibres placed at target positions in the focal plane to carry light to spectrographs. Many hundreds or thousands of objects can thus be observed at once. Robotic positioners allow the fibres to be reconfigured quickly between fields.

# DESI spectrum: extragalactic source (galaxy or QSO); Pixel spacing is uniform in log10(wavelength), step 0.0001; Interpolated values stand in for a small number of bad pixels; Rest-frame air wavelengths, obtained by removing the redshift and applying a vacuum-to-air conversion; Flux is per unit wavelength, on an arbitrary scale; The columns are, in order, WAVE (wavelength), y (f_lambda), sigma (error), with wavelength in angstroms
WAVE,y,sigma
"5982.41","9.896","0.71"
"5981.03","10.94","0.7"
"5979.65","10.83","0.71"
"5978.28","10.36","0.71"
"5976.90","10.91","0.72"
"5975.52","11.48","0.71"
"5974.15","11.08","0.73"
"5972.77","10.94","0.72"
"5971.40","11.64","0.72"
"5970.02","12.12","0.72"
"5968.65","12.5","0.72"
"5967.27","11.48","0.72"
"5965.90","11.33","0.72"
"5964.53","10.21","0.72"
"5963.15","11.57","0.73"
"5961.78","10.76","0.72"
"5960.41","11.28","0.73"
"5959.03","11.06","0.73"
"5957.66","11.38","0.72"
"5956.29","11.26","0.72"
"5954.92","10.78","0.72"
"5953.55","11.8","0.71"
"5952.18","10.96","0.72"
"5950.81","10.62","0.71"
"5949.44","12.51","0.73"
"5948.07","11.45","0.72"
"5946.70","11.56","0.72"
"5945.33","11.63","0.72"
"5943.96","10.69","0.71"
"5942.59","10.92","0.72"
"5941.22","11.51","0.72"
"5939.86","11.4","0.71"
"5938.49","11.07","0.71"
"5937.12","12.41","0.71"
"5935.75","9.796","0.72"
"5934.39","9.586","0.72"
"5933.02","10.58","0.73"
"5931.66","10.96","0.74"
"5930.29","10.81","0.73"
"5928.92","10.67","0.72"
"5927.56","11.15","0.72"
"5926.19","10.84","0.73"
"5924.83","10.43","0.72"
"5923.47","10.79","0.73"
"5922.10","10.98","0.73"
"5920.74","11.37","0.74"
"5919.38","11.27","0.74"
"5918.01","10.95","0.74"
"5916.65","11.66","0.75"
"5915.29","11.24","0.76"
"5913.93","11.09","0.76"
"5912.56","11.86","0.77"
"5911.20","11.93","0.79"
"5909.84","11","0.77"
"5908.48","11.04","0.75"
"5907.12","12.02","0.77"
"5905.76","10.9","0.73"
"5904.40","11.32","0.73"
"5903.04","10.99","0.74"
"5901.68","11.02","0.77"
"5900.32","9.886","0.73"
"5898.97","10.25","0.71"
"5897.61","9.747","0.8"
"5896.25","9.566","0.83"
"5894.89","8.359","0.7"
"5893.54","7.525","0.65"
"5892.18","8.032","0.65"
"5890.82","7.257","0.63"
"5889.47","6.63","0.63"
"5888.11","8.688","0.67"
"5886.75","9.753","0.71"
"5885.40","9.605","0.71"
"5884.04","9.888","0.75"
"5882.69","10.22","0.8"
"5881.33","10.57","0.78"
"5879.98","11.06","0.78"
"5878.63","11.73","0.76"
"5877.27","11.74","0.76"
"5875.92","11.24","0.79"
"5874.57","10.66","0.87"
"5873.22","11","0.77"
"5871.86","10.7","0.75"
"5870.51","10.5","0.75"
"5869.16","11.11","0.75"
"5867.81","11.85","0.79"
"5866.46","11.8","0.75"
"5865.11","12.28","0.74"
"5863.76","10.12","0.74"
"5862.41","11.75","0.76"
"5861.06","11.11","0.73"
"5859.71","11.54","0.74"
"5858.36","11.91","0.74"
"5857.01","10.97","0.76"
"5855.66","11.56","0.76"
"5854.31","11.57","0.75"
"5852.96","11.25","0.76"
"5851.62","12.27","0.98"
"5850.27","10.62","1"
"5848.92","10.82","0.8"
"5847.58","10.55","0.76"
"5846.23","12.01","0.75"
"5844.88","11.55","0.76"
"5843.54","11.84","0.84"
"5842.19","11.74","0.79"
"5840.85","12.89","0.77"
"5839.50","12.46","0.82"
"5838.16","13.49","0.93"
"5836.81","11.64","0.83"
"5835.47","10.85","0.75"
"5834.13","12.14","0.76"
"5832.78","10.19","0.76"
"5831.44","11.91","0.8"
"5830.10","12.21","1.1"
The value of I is 5950.81 angstroms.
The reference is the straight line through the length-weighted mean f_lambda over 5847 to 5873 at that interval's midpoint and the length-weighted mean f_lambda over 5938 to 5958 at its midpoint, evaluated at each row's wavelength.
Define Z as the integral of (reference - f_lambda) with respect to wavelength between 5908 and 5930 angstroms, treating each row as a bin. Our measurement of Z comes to 3.5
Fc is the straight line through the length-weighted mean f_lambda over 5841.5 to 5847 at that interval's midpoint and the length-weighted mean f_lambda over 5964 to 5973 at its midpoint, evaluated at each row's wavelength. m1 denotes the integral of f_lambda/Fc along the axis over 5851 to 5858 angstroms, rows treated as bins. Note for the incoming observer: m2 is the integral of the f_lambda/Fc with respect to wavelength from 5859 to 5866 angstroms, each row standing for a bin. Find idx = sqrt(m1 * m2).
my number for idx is 6.8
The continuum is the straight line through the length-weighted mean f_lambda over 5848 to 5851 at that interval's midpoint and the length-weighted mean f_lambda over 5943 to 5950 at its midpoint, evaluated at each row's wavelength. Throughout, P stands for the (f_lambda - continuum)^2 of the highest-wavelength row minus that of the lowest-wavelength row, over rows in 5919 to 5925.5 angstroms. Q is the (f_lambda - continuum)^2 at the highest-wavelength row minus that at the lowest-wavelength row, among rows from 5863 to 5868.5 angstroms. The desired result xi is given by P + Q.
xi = 1.2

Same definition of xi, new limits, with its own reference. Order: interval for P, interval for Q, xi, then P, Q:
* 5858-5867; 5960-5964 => -0.5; -0.4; -0.1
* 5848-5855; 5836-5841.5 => 4.6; 0.6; 3.9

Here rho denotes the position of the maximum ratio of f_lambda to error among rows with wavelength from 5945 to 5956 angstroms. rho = 5949.44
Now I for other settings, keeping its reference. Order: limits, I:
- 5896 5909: 5896.25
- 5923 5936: 5934.39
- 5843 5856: 5847.58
